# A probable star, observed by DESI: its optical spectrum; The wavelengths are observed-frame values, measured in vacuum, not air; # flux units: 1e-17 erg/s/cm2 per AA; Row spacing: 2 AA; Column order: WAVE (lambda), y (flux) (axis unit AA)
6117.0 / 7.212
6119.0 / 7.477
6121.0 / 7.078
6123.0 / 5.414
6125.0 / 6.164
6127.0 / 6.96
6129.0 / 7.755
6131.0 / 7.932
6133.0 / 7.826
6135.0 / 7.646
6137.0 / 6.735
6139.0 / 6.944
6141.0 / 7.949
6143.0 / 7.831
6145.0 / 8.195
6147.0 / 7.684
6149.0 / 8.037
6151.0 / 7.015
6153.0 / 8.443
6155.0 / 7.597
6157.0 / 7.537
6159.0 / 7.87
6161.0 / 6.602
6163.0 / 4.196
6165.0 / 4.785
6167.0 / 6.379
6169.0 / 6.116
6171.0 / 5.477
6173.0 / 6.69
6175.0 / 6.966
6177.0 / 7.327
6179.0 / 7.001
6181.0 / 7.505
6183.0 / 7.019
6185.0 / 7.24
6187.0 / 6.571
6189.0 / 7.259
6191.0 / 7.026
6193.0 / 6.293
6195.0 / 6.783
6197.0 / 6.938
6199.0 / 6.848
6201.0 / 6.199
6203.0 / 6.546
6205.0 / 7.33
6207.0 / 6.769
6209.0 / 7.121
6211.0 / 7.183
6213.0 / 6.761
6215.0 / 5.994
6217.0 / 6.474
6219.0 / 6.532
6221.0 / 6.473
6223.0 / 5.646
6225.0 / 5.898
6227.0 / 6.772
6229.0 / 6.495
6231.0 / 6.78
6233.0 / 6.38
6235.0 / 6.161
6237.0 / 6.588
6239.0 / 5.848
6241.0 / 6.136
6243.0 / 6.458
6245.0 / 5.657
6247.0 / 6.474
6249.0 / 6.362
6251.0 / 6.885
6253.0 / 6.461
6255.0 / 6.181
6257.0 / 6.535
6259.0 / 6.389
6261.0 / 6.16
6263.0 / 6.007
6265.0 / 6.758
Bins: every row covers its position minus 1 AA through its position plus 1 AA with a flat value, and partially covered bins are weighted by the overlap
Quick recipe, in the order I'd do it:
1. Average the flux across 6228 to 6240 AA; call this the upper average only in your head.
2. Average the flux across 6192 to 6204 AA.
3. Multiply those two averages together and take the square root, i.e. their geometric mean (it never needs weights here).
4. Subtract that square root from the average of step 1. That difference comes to -0.1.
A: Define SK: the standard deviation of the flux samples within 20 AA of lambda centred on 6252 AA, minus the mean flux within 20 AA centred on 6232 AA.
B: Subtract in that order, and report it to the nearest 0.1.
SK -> -6.0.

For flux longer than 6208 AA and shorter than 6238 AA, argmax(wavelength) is 6211.0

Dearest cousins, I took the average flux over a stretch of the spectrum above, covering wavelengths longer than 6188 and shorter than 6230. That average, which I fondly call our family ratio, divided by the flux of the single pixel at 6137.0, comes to 0.99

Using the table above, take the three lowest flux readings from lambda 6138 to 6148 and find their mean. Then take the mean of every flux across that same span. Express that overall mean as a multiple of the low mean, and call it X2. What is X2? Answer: 1.03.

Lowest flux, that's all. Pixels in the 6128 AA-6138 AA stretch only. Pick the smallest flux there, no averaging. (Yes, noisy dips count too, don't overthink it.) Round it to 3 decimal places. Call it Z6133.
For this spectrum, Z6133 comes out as 6.735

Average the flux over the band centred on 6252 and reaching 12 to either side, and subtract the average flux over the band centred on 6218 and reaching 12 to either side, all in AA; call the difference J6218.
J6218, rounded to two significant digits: -0.20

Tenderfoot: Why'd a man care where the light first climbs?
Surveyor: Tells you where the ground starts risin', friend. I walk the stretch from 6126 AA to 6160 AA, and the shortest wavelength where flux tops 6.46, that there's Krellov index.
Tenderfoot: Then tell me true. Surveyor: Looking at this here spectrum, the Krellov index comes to 6127.0 AA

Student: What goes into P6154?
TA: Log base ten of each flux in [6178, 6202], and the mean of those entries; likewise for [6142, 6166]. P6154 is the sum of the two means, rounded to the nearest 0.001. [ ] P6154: 1.683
